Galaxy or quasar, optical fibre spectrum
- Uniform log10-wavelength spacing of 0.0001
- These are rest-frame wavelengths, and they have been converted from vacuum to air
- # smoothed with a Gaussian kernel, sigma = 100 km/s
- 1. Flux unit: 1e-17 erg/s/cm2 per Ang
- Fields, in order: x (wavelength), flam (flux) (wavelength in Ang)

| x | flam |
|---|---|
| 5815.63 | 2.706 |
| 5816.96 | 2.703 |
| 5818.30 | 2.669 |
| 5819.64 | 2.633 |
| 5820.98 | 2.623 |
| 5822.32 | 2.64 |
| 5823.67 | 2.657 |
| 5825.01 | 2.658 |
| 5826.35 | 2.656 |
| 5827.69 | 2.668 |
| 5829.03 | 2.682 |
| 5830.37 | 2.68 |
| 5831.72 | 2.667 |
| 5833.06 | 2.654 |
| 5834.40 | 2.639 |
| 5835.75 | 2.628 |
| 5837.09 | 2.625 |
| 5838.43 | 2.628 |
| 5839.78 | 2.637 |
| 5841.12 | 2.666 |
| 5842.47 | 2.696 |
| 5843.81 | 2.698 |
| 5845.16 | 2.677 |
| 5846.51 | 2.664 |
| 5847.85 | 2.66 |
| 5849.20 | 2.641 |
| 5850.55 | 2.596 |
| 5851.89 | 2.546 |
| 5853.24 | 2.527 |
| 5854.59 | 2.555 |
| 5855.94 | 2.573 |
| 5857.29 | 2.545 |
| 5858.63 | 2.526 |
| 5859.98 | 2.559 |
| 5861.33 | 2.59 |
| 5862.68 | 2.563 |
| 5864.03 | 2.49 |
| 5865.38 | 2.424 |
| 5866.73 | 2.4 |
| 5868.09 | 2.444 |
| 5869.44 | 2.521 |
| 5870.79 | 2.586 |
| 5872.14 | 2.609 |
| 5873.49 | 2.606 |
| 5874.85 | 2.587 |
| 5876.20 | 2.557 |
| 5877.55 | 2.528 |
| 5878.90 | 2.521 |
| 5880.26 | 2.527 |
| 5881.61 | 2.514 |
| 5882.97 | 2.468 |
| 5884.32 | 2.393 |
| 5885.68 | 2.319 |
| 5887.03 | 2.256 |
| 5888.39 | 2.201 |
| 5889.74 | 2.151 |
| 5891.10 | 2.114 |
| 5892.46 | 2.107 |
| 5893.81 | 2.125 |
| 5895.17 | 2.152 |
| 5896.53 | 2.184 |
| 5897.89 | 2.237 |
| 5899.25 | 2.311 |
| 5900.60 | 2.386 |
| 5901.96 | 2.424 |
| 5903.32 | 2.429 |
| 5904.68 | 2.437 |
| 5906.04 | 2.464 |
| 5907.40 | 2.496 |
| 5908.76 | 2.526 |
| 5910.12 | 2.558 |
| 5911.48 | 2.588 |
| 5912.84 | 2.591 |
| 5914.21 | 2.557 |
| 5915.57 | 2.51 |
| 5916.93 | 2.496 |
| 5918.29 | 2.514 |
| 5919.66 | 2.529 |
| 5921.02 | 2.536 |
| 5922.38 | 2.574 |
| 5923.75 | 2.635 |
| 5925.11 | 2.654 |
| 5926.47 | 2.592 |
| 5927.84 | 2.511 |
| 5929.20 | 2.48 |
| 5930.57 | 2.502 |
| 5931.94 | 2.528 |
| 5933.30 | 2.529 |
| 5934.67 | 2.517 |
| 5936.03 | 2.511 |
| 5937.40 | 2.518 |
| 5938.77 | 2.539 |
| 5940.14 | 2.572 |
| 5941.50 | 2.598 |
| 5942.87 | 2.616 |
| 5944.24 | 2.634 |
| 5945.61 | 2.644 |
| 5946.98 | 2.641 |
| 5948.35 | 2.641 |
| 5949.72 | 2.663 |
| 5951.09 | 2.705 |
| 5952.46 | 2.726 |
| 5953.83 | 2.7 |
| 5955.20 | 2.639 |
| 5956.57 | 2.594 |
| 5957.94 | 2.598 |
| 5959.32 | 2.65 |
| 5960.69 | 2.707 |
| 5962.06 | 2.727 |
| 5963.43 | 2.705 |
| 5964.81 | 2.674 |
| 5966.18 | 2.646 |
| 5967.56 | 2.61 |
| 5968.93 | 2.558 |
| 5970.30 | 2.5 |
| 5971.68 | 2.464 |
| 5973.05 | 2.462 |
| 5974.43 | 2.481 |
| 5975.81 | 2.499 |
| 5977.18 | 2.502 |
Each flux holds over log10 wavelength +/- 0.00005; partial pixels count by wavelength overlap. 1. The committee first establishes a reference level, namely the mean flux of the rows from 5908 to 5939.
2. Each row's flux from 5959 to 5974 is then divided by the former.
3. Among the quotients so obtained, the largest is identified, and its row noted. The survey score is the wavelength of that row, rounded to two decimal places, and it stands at 5962.06 Ang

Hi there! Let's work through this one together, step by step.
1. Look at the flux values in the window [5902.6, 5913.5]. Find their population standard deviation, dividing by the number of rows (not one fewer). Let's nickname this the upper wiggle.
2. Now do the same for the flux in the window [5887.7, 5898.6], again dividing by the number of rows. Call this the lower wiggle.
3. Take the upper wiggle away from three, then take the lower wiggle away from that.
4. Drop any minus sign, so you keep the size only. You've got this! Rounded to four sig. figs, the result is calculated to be 2.897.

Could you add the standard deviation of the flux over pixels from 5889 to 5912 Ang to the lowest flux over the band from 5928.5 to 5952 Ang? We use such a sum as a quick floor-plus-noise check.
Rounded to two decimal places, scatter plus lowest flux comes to 2.65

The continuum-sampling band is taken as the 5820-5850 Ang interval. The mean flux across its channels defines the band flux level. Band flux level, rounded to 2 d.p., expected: 2.66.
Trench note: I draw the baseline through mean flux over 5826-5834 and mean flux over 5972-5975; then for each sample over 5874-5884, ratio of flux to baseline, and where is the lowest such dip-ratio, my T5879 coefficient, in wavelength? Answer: 5882.97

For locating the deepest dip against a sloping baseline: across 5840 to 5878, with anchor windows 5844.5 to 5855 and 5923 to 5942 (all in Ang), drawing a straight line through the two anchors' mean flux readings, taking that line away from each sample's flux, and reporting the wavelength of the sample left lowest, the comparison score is 5866.73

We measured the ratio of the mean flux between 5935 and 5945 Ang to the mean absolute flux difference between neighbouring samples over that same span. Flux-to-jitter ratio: 125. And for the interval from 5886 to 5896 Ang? 67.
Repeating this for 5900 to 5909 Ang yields 105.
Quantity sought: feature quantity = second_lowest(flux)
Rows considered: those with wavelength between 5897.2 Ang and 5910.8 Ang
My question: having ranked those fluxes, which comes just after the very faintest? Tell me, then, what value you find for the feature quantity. 2.311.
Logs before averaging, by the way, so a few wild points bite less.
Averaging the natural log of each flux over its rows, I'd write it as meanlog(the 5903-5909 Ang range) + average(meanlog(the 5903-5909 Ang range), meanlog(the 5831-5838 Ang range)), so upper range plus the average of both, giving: 1.84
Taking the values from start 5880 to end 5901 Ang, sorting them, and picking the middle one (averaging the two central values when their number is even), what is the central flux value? 2.25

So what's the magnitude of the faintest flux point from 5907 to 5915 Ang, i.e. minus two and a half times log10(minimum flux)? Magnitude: -0.99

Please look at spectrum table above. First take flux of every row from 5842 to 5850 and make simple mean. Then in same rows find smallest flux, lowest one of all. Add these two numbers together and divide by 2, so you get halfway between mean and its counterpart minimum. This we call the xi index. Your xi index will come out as 2.66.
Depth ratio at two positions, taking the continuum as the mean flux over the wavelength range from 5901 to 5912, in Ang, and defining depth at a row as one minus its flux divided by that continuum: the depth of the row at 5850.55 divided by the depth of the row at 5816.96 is 0.5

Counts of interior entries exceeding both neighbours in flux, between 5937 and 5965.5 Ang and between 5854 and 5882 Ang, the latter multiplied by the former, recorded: 12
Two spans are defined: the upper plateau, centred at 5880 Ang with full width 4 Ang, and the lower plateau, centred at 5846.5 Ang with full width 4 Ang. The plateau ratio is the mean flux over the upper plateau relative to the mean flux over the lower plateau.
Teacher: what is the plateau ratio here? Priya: 0.95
